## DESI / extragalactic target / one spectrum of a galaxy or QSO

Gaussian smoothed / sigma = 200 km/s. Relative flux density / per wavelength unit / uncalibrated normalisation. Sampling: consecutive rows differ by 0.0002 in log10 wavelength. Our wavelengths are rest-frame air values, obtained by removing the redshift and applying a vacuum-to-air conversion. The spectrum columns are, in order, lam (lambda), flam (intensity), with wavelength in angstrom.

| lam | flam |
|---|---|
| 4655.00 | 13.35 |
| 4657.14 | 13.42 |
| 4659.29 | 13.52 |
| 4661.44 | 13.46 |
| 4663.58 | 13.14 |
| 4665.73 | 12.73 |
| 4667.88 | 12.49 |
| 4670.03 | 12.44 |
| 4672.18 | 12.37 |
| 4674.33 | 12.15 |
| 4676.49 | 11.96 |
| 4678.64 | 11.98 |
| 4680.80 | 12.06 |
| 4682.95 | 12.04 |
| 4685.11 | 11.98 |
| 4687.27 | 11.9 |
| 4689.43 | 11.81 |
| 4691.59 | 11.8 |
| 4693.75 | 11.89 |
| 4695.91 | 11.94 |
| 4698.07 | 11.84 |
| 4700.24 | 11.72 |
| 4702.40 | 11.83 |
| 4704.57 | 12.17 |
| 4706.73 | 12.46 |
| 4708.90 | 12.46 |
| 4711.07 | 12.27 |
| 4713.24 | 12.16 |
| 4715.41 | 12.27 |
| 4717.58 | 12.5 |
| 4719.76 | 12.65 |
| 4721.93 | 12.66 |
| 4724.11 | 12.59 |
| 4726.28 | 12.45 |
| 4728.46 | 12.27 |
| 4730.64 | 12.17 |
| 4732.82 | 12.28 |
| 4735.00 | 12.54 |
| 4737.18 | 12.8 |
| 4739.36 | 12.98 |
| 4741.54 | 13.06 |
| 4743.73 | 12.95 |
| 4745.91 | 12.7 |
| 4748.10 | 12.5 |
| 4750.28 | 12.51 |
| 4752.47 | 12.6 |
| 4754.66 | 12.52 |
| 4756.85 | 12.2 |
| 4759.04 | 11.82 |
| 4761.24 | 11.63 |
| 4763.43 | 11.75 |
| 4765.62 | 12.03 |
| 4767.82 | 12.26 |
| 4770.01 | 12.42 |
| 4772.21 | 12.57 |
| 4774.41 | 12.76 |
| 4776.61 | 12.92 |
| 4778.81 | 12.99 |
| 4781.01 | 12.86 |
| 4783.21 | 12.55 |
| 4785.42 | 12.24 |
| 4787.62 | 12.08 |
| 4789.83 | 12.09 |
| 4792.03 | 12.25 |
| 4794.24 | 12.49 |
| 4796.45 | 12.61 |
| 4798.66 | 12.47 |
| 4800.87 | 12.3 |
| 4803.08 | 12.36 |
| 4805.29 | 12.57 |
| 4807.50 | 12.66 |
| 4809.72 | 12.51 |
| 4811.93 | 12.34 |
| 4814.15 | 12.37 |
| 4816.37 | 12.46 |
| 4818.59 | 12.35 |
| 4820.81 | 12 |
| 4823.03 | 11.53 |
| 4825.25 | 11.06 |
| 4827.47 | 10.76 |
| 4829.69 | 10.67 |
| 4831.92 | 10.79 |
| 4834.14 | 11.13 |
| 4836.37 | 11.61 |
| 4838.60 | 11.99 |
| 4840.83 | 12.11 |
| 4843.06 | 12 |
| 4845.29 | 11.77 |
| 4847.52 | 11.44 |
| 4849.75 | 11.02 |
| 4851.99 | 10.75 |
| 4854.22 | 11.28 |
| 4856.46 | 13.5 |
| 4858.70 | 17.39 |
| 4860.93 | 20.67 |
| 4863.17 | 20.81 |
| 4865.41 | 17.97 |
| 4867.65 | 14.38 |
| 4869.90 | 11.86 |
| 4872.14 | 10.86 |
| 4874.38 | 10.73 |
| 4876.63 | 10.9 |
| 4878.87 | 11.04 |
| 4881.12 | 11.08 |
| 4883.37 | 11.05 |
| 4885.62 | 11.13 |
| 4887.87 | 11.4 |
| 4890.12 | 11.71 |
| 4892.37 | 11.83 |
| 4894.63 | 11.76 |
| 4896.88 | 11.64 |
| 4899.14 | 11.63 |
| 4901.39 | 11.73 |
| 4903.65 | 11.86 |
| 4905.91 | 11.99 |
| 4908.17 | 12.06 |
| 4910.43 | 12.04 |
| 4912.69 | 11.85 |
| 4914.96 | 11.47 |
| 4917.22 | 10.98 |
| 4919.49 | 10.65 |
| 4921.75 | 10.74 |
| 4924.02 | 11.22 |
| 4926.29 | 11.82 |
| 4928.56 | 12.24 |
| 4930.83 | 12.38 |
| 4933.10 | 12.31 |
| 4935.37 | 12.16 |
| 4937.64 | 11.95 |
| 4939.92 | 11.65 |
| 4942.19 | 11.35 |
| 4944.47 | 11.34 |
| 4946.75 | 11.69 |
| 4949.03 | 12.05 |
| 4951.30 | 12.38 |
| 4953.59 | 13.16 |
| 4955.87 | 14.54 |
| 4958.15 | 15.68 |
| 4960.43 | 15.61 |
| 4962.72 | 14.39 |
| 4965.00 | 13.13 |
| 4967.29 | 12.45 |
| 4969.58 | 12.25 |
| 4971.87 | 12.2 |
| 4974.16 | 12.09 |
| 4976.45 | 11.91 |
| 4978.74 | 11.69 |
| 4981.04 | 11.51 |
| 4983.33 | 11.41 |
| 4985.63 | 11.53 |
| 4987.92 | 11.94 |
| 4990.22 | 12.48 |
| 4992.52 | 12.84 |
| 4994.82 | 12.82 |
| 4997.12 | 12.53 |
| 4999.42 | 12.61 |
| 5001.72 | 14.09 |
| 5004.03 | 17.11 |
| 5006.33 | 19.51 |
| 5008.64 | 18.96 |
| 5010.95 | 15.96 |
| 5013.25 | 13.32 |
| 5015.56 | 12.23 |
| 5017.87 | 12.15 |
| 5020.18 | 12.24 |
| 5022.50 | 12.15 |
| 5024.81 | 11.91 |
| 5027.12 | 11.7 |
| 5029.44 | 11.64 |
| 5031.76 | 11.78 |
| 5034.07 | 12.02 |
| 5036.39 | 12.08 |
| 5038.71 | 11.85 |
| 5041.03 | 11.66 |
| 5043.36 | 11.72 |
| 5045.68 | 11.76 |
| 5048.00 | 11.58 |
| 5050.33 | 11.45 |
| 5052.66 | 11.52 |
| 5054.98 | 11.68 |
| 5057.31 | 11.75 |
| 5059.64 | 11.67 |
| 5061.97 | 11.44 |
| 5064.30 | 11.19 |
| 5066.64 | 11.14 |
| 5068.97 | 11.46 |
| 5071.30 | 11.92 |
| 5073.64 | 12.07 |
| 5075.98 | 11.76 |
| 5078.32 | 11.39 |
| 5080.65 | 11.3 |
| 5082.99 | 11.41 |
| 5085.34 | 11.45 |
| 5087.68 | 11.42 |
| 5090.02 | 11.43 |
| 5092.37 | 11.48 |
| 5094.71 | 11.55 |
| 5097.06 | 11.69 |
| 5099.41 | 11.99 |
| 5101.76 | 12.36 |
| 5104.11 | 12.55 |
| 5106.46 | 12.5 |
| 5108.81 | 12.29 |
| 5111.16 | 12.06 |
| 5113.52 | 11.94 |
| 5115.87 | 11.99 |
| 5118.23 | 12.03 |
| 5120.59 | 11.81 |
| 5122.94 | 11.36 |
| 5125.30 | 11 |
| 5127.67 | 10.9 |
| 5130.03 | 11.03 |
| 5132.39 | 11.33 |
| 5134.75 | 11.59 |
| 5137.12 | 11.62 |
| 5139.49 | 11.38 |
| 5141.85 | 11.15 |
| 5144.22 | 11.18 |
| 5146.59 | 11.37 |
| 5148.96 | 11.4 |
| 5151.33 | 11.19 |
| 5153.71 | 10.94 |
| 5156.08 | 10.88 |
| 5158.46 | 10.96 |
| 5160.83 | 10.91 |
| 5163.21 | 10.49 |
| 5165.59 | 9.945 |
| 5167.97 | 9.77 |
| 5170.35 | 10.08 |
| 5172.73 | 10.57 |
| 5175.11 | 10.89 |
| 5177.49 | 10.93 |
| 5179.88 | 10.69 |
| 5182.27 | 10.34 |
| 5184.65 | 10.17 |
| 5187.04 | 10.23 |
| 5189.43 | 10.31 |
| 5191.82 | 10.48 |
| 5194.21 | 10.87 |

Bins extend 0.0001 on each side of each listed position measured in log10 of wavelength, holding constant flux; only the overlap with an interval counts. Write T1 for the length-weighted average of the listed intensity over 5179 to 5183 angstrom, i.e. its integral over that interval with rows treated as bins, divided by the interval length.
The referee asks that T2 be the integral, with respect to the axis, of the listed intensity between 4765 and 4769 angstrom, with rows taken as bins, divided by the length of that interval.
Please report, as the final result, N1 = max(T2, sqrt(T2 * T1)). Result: 12.2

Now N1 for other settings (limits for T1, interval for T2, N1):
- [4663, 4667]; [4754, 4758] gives 12.6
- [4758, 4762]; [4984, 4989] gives 11.7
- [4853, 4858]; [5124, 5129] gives 11.8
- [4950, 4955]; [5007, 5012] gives 17.7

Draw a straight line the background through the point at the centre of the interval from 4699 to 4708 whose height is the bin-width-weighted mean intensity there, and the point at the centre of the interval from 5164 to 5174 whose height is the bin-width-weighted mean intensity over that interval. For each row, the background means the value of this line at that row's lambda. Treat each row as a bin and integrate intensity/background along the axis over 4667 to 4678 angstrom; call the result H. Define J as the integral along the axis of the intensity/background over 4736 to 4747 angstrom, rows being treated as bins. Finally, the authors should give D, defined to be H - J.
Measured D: -0.9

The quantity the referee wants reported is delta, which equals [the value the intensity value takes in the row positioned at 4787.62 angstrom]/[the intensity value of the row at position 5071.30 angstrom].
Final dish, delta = 1.01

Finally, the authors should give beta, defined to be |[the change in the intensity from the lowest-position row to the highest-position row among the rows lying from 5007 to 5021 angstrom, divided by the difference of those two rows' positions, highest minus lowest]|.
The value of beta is 0.58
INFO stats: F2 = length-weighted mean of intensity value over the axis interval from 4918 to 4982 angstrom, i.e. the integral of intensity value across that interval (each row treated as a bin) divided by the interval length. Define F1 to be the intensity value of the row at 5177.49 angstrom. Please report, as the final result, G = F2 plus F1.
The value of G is 23.3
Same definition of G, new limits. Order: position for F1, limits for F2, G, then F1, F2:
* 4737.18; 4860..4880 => 27.1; 12.8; 14.3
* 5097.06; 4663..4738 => 23.9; 11.69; 12.2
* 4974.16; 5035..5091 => 23.7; 12.09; 11.6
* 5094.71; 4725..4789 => 24.0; 11.55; 12.5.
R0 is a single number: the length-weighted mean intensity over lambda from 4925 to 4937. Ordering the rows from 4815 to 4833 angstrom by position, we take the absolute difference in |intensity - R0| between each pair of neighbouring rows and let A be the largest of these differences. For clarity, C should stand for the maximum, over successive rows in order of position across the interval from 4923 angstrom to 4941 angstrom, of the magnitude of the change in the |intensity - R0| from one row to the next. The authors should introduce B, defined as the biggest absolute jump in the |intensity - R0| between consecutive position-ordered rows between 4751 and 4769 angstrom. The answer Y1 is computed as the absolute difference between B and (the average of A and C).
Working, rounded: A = 0.470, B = 0.32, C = 0.60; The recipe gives 0.2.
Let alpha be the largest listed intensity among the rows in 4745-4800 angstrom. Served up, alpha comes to 12.99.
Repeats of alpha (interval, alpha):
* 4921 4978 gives 15.68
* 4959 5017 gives 19.51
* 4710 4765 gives 13.06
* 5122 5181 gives 11.62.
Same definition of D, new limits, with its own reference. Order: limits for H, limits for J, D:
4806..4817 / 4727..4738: 0.4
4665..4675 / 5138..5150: -3.1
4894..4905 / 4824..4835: 1.1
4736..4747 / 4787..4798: 0.3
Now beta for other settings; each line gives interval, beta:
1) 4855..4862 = 1.60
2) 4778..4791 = 0.08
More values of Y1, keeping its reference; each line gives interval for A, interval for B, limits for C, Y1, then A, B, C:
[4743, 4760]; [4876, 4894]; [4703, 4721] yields 0.0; 0.320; 0.31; 0.29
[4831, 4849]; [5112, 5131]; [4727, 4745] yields 0.1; 0.480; 0.45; 0.26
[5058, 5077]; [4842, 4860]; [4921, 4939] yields 3.4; 0.460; 3.89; 0.60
